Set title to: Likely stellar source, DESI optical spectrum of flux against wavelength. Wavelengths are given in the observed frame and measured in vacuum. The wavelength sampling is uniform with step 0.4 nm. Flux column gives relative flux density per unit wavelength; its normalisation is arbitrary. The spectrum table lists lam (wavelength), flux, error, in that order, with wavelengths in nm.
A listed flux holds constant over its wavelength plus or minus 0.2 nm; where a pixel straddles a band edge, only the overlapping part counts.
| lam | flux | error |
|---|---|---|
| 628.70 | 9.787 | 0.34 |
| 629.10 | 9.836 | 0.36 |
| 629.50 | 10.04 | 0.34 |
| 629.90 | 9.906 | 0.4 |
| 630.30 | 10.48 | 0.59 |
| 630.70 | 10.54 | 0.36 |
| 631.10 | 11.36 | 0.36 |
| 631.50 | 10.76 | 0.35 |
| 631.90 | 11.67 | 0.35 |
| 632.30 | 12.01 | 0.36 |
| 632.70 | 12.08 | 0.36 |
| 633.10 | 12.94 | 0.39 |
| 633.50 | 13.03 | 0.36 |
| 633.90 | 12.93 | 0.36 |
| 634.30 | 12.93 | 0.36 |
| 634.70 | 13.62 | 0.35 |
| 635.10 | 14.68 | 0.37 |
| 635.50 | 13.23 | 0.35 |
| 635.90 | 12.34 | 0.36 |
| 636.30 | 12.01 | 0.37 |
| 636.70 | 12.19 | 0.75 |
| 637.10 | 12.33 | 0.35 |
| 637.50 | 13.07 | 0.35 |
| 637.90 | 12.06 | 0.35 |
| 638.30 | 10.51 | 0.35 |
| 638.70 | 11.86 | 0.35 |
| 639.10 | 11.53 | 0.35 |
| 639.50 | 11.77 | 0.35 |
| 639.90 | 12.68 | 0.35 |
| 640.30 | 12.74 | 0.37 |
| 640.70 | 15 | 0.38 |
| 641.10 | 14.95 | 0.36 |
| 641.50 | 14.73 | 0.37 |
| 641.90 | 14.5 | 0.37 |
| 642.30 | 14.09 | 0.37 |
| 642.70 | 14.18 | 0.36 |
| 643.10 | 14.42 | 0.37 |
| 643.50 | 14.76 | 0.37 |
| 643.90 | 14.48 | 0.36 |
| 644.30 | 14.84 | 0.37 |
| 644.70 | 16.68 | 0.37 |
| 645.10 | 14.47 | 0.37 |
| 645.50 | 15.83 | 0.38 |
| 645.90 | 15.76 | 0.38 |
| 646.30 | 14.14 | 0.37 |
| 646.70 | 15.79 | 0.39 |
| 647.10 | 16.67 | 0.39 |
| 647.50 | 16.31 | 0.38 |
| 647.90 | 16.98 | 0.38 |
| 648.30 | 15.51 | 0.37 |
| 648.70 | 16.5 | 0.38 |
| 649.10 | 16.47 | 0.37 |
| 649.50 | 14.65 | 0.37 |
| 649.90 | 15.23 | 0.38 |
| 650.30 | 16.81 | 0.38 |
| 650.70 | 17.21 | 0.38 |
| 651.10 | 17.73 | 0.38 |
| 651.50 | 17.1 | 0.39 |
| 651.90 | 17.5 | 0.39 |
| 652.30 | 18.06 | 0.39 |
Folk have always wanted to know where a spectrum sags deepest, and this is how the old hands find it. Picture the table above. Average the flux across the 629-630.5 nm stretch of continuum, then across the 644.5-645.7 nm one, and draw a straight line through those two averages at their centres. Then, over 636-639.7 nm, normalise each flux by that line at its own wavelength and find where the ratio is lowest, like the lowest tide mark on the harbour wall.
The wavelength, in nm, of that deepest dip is 638.30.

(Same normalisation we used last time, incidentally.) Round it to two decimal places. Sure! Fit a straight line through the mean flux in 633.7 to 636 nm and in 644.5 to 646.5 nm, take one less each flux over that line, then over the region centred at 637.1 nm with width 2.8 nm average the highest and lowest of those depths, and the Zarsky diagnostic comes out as 0.15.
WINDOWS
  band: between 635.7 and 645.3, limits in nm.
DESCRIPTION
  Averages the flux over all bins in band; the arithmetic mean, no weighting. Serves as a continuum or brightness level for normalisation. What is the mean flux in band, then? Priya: 13.4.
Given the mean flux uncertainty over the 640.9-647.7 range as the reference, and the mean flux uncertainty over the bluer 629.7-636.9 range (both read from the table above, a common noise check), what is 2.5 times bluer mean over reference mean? 2.67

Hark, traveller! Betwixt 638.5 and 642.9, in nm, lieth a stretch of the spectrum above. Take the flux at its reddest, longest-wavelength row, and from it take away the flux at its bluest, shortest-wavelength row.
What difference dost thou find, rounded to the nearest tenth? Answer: 2.3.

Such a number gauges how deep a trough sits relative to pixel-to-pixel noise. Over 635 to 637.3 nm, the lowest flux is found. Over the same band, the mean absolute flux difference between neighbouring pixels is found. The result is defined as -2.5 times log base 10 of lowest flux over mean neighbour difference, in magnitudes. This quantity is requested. -3.3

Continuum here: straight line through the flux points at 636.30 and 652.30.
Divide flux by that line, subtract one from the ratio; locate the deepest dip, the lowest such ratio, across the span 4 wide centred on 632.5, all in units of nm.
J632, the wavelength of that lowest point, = 631.50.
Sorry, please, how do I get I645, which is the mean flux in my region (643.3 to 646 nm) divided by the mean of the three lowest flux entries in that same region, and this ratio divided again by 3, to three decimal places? 0.349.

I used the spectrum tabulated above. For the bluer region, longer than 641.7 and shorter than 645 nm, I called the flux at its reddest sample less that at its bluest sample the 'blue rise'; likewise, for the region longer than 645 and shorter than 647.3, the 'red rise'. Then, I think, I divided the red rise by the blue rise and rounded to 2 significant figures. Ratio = 1.0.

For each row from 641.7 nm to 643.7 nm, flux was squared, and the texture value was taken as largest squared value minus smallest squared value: 19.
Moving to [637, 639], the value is 60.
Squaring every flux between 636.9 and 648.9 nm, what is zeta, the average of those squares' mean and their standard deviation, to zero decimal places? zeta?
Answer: 128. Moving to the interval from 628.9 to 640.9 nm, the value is 89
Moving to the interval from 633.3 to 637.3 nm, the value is 94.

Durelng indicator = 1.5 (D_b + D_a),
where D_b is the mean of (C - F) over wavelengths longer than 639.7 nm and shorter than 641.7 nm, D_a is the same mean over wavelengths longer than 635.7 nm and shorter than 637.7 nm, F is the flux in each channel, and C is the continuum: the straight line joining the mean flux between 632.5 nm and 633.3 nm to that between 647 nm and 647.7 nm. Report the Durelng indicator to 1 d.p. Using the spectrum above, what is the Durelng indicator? 2.7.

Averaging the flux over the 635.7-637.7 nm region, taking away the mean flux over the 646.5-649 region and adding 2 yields -1.9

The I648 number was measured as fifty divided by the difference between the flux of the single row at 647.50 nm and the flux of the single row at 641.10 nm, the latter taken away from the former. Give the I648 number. 36.8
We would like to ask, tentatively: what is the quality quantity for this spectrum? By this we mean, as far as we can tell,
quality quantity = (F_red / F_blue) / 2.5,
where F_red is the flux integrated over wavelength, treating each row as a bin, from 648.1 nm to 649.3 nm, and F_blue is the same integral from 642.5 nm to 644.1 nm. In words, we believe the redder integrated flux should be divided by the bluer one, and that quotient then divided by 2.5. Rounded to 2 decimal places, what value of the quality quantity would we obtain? 0.34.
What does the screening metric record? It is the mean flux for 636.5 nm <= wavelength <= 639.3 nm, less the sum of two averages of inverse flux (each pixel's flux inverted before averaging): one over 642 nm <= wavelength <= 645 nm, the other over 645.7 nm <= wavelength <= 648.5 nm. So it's 11.8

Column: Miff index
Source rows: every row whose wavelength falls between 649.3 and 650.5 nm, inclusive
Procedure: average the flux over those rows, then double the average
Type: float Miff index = 31.1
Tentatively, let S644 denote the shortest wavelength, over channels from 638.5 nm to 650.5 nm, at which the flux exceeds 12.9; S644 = 640.70 nm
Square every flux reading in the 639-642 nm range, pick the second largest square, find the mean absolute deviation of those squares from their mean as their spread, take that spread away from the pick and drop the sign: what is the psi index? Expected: 188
